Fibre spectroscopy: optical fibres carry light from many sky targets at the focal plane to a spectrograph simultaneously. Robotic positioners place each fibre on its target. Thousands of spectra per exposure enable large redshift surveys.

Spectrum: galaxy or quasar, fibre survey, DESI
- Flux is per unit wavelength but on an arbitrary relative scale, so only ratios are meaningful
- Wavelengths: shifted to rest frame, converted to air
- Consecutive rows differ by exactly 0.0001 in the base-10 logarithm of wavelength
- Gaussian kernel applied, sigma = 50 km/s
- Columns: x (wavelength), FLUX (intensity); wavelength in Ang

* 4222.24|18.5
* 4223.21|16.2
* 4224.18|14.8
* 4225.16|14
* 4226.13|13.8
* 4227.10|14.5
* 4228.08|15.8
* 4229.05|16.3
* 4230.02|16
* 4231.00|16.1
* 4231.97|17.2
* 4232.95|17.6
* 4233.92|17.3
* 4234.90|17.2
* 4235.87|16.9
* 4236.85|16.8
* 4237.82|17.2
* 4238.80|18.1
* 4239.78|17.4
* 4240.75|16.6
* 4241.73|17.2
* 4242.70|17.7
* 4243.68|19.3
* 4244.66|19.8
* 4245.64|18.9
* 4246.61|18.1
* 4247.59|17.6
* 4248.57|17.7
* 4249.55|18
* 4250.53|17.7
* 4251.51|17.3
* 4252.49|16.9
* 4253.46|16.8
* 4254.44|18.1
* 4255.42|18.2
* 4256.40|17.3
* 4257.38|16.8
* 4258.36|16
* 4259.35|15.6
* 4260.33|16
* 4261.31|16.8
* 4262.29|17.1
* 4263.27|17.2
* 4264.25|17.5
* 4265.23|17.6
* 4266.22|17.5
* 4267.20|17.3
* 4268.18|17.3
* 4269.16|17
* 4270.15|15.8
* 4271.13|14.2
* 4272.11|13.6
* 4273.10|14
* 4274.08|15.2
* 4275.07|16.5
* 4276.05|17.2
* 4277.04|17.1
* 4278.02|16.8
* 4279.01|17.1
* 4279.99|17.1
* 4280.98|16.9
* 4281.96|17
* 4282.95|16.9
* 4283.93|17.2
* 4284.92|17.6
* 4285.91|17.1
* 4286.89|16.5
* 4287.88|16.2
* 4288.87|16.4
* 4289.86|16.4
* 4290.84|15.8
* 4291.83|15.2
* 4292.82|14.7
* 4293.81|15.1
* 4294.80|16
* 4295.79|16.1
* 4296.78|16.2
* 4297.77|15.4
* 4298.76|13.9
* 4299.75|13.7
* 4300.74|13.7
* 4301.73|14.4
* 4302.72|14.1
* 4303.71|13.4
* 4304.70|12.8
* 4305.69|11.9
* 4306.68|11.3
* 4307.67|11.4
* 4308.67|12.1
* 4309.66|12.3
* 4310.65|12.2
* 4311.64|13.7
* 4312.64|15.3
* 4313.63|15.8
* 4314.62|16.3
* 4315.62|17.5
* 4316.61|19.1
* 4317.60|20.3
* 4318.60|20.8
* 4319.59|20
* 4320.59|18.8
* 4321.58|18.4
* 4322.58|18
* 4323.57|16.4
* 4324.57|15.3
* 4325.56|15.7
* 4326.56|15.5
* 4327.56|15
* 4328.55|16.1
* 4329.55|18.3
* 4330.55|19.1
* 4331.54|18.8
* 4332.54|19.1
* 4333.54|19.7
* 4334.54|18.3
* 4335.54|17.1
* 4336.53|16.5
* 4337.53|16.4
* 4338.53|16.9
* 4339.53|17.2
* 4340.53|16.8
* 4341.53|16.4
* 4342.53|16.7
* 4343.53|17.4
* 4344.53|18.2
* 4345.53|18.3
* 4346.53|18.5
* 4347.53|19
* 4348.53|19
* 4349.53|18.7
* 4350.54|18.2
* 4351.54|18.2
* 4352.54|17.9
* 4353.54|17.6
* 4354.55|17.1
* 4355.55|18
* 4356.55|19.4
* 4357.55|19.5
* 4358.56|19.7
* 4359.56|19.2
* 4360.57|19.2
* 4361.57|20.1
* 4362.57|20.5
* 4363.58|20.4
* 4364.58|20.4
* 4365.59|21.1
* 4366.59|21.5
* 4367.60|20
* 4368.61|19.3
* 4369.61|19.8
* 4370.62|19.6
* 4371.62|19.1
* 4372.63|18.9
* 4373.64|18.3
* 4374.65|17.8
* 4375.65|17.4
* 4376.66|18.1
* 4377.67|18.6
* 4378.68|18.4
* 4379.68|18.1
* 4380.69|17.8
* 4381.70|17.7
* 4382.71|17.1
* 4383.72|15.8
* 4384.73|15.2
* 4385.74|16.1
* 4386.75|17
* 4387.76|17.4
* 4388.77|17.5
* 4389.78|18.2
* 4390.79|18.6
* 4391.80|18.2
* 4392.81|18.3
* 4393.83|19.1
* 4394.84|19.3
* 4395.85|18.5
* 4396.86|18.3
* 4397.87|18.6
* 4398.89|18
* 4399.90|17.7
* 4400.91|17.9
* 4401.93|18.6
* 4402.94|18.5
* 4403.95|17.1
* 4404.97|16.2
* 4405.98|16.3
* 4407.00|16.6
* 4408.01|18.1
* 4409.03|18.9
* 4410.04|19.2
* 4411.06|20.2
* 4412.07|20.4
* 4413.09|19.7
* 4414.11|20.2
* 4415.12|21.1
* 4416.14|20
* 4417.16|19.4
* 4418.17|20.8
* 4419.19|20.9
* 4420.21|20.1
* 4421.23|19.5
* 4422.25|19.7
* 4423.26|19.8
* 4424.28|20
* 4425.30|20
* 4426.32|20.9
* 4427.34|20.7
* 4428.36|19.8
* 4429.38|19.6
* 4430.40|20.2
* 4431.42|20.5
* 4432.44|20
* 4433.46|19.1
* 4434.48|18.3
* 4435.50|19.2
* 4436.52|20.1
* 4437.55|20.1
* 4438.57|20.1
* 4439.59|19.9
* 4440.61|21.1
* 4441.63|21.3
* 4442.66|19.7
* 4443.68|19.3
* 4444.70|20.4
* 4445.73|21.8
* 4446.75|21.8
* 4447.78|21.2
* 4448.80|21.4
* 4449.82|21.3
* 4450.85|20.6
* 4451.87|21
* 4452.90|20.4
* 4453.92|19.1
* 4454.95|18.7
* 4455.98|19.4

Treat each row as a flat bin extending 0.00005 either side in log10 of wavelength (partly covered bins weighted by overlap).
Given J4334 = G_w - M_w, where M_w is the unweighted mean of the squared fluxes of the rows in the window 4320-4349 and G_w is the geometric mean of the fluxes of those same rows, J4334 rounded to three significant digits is -290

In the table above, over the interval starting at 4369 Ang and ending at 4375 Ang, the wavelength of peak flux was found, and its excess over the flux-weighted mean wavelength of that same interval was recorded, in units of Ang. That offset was -2.5 Ang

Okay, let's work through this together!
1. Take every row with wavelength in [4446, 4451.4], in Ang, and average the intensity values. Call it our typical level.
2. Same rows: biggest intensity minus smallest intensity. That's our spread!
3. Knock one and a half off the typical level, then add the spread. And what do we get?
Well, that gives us 21.0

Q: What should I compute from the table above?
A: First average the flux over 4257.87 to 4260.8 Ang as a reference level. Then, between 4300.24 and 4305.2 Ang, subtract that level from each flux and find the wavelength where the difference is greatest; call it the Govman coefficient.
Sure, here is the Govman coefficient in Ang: 4301.73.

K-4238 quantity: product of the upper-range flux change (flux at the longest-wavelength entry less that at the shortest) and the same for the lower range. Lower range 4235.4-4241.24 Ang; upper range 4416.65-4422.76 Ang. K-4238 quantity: -0.1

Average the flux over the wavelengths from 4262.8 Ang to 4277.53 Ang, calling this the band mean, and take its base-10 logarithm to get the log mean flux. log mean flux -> 1.21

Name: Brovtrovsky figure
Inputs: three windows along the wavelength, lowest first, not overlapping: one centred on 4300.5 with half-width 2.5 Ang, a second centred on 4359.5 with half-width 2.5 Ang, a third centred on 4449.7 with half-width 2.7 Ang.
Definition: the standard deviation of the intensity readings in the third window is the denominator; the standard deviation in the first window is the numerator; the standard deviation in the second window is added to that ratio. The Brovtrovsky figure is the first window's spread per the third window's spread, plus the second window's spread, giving 1.3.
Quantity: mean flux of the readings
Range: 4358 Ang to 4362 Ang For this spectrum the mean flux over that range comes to 19.5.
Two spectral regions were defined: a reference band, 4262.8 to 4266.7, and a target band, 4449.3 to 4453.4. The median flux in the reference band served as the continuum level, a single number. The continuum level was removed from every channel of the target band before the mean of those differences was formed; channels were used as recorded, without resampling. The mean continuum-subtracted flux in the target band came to 3.3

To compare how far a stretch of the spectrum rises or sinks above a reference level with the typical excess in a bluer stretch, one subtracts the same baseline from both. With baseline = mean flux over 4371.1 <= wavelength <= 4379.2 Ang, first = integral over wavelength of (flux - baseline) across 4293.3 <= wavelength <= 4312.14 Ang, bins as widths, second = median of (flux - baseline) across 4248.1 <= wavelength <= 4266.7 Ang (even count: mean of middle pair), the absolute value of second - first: 87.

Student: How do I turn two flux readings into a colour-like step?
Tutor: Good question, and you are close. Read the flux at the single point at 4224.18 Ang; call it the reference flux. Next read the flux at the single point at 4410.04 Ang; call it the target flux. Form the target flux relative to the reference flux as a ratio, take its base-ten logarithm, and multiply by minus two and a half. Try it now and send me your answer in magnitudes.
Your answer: -0.28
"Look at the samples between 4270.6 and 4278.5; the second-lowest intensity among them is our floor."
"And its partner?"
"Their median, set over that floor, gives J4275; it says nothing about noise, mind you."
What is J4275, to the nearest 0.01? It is 1.13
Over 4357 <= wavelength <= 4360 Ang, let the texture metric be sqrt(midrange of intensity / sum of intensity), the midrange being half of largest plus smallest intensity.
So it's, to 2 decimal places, 0.58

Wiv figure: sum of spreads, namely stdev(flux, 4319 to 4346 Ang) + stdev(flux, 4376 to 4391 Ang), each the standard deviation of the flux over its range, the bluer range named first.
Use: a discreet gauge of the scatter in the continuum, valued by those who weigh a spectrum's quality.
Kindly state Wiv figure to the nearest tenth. 2.4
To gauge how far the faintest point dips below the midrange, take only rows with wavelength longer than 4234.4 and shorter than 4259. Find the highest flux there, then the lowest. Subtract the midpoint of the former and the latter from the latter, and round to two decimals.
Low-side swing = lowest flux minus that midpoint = -1.90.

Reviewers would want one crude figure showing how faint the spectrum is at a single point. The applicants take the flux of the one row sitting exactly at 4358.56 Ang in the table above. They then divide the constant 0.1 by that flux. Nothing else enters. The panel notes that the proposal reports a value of 0.0051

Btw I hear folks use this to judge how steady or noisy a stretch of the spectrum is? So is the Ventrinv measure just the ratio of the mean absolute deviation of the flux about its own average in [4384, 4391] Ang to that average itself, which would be 0.052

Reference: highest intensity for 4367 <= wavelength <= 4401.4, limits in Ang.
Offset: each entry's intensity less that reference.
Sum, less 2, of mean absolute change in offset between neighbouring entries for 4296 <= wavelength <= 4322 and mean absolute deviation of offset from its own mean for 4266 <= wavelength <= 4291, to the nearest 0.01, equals -0.46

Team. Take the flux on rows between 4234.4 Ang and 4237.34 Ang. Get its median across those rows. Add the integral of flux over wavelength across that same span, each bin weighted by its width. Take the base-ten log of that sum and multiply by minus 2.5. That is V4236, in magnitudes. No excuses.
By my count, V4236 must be -4.6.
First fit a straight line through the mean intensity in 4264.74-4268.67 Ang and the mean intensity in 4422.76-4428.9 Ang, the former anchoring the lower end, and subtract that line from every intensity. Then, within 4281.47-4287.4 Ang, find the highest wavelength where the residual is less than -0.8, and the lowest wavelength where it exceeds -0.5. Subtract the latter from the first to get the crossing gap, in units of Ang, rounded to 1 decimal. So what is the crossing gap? 2.0 Ang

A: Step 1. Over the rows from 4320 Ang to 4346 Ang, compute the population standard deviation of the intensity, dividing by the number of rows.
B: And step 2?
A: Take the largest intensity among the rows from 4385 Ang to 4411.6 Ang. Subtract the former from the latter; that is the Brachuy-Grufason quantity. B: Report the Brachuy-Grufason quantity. 18.9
